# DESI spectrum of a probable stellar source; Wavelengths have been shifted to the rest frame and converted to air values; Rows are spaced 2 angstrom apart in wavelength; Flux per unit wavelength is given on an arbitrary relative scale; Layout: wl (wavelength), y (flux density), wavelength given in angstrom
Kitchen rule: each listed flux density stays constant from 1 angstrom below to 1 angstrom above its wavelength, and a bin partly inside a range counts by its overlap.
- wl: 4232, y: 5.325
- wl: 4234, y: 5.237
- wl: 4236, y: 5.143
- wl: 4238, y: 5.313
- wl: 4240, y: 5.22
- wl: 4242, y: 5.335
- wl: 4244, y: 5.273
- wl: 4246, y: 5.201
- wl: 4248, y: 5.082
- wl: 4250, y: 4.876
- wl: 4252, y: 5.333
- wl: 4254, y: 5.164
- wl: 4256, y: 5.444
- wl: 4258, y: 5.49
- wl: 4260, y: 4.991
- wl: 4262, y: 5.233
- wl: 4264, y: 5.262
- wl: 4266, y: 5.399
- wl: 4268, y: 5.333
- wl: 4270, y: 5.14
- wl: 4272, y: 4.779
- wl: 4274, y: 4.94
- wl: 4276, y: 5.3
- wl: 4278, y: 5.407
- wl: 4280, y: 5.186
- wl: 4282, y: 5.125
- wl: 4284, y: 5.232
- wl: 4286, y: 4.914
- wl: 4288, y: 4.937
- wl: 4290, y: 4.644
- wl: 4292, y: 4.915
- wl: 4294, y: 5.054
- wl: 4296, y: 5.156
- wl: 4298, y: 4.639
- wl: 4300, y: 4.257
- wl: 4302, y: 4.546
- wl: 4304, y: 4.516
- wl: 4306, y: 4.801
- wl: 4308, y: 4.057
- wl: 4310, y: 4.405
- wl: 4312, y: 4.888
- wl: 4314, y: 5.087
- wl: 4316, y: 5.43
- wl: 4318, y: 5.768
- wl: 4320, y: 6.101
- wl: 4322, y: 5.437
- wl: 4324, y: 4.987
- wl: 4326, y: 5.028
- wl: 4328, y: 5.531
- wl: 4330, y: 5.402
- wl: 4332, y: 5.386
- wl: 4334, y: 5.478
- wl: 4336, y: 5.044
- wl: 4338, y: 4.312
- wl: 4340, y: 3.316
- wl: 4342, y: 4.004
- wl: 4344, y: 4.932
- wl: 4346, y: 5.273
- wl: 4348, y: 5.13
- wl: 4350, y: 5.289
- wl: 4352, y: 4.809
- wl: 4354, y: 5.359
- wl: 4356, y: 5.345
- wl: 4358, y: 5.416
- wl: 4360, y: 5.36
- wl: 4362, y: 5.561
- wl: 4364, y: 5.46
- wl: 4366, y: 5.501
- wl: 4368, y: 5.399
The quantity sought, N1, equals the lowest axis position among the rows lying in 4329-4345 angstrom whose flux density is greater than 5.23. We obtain 4330 angstrom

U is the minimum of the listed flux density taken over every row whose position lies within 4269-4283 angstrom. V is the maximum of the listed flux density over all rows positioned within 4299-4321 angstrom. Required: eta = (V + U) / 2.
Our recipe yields 5.4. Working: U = 4.779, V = 6.101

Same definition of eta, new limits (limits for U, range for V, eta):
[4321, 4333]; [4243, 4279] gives 5.2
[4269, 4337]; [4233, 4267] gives 4.8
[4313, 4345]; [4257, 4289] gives 4.4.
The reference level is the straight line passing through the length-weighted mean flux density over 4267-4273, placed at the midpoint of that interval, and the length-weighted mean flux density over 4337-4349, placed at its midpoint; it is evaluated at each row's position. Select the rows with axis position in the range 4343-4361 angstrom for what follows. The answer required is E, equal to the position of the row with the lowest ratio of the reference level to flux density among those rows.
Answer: 4358 angstrom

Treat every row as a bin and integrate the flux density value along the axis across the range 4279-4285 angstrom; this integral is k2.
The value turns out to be 31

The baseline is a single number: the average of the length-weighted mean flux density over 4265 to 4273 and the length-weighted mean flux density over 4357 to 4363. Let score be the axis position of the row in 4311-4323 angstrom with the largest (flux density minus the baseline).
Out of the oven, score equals 4320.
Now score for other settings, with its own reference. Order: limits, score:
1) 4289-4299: 4296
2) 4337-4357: 4354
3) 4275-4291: 4278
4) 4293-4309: 4296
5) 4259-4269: 4266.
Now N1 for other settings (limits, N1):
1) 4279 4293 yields 4284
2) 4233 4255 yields 4234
